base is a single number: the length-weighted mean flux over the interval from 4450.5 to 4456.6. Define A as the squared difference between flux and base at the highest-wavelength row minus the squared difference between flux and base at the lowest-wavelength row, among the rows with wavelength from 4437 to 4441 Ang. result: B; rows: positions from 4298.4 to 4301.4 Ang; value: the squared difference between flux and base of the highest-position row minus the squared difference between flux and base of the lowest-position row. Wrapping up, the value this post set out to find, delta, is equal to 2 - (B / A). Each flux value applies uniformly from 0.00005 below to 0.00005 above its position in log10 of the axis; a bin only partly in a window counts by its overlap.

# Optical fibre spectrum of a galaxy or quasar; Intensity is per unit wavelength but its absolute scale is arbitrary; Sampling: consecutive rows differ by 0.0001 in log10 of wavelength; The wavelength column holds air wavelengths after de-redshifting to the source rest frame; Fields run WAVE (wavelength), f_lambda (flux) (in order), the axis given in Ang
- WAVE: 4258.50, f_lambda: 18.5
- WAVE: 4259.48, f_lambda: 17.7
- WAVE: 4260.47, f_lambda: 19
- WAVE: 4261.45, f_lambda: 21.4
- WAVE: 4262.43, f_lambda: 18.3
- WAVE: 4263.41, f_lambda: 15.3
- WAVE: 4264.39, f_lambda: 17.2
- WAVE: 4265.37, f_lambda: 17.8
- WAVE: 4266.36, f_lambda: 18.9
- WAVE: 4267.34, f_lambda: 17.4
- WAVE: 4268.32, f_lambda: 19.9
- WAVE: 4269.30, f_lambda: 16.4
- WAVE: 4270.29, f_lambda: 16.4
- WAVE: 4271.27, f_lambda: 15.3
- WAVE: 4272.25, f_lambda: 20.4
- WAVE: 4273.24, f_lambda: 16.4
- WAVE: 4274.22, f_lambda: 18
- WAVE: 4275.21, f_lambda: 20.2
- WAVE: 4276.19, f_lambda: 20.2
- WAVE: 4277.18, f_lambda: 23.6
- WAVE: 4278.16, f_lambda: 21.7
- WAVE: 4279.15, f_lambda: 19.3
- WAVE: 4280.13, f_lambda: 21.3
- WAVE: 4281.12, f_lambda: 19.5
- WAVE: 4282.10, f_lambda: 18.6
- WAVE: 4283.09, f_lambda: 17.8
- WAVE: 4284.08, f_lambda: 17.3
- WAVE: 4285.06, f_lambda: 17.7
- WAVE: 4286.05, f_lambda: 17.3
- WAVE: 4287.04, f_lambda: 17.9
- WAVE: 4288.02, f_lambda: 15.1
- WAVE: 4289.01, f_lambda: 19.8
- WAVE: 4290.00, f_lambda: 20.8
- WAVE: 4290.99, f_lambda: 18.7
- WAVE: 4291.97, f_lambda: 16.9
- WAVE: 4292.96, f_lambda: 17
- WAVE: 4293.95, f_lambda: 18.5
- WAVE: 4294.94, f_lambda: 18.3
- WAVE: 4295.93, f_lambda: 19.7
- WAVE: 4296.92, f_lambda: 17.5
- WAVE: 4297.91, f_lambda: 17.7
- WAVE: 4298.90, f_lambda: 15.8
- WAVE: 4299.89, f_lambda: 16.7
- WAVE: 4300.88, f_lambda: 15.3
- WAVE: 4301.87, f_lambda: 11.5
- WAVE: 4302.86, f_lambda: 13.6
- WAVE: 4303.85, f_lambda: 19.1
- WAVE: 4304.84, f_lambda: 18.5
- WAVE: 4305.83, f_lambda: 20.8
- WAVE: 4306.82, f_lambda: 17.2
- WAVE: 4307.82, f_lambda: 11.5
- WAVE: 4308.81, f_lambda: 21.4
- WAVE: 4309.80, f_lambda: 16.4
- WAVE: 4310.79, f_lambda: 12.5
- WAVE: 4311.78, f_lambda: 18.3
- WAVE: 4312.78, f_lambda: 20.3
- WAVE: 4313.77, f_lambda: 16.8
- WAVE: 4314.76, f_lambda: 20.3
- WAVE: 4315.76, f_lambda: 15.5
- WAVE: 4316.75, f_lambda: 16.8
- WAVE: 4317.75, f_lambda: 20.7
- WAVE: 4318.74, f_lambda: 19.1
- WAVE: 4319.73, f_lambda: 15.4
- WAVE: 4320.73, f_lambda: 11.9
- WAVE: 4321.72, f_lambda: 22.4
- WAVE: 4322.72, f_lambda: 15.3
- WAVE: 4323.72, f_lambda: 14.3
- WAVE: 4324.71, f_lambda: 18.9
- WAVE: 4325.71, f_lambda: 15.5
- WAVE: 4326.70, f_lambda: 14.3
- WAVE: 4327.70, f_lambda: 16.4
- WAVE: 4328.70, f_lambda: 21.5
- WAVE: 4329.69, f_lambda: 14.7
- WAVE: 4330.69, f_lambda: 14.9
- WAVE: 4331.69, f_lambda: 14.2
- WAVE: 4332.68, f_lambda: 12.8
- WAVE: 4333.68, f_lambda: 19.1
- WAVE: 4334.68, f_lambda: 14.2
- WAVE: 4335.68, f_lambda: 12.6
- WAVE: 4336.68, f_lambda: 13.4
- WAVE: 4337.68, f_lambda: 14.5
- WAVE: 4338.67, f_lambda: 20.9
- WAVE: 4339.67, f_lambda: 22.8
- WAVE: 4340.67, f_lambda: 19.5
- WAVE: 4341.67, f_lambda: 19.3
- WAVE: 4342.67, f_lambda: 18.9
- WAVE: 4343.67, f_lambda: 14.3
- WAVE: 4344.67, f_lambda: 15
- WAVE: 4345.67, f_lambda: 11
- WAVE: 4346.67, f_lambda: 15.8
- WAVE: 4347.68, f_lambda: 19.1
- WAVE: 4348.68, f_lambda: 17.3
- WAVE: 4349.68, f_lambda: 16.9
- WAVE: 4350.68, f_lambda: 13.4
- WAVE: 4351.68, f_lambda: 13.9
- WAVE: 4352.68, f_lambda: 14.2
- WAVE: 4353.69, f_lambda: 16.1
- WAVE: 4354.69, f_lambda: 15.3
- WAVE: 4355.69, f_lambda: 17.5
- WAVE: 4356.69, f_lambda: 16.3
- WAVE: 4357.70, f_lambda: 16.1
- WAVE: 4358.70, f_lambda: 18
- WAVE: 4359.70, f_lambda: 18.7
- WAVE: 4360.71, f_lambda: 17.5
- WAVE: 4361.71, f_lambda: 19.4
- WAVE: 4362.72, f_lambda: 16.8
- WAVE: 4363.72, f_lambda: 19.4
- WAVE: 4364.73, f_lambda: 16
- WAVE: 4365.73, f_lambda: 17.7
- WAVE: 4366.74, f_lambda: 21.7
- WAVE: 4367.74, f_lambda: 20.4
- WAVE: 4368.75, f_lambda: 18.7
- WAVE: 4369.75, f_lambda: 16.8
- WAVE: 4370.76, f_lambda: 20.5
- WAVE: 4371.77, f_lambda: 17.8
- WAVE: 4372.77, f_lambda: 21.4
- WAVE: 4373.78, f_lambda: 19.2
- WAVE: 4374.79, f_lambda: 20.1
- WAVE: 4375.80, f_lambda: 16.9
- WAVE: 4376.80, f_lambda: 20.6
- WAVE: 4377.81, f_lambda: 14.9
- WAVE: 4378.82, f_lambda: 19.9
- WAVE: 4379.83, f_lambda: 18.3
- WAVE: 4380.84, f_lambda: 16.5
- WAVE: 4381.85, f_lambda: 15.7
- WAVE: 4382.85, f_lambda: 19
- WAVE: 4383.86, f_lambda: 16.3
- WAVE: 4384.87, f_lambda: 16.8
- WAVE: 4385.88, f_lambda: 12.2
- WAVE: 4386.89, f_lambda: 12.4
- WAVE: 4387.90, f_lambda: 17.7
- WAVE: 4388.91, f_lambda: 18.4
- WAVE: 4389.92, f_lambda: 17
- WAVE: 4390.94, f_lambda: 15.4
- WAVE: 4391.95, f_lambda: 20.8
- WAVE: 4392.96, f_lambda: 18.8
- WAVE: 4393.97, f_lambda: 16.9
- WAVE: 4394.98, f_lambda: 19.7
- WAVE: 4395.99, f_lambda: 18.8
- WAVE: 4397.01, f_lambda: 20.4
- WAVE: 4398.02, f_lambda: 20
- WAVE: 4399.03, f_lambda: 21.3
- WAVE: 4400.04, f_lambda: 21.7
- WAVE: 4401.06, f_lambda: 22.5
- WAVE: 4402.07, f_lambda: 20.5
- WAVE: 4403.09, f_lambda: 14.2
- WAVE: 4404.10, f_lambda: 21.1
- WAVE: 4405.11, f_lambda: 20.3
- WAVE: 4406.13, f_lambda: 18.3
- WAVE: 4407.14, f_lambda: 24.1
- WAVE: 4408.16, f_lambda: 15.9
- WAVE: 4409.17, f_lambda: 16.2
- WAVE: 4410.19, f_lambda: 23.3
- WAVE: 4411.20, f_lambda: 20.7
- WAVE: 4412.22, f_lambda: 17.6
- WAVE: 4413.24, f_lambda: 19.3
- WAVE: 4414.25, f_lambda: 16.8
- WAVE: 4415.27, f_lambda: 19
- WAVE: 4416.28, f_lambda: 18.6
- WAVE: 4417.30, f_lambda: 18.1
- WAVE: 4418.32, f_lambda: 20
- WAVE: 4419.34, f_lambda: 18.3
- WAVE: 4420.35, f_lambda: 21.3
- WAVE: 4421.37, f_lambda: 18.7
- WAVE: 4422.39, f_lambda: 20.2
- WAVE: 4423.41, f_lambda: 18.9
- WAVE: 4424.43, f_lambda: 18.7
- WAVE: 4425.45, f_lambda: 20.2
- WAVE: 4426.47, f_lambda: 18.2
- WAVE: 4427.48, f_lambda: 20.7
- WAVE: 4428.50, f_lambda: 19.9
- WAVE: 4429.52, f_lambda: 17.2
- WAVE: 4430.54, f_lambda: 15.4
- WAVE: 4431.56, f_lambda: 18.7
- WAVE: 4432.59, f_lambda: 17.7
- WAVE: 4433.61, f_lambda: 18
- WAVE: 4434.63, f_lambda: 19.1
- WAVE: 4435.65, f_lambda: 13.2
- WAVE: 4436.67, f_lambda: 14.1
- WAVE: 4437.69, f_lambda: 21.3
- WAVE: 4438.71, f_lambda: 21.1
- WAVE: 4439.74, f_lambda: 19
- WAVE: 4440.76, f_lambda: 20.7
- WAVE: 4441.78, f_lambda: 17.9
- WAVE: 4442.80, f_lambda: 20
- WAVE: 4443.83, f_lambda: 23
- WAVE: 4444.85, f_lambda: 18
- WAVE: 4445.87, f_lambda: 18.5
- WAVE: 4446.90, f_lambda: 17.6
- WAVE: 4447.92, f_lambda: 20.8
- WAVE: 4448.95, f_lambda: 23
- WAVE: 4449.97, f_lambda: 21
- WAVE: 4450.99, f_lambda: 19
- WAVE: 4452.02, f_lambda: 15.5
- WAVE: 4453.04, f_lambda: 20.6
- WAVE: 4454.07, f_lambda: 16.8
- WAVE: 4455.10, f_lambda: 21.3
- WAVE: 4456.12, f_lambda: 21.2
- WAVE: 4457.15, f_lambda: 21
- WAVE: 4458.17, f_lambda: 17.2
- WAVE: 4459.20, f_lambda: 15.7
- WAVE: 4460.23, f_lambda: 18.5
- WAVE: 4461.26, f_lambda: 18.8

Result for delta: 3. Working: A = -2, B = 3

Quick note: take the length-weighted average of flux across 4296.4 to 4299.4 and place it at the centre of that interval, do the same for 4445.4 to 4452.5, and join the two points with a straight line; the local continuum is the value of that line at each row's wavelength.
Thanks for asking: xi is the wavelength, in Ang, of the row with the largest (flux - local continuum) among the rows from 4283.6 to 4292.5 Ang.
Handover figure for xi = 4290.00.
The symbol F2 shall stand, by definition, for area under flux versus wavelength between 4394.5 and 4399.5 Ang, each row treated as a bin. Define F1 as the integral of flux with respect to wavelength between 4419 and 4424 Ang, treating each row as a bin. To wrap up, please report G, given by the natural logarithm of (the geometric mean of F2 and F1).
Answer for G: 4.59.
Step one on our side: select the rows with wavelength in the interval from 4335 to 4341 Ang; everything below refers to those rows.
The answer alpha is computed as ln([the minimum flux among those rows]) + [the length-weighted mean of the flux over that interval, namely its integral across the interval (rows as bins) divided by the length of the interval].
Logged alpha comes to 19.7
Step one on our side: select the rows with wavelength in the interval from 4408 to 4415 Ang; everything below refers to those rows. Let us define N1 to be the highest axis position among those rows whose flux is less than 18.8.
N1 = 4414.25 Ang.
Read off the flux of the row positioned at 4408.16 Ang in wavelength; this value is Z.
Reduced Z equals 15.9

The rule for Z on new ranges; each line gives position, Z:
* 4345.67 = 11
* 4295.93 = 19.7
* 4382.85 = 19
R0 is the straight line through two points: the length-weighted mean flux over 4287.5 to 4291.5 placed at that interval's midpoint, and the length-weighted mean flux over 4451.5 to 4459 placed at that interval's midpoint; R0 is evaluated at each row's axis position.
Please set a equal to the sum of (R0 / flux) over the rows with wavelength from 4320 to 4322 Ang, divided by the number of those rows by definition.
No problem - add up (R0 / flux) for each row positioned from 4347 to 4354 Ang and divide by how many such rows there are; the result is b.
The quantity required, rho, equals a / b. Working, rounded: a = 1.20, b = 1.20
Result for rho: 1.00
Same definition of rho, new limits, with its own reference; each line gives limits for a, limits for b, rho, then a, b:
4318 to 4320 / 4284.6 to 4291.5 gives 1.06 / 1.10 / 1.03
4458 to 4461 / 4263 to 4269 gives 1.05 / 1.11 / 1.05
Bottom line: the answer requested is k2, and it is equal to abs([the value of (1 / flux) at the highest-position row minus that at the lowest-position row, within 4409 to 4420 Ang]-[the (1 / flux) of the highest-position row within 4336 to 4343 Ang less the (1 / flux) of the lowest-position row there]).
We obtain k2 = 0.0146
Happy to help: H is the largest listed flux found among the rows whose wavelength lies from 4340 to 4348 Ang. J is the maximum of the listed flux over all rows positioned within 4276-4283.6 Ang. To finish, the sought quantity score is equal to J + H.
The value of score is 43.1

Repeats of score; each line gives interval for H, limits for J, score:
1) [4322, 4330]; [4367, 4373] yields 42.9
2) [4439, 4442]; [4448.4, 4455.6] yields 43.7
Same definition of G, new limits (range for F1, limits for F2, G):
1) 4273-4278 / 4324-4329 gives 4.52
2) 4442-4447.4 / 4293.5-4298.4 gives 4.57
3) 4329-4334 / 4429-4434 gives 4.40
